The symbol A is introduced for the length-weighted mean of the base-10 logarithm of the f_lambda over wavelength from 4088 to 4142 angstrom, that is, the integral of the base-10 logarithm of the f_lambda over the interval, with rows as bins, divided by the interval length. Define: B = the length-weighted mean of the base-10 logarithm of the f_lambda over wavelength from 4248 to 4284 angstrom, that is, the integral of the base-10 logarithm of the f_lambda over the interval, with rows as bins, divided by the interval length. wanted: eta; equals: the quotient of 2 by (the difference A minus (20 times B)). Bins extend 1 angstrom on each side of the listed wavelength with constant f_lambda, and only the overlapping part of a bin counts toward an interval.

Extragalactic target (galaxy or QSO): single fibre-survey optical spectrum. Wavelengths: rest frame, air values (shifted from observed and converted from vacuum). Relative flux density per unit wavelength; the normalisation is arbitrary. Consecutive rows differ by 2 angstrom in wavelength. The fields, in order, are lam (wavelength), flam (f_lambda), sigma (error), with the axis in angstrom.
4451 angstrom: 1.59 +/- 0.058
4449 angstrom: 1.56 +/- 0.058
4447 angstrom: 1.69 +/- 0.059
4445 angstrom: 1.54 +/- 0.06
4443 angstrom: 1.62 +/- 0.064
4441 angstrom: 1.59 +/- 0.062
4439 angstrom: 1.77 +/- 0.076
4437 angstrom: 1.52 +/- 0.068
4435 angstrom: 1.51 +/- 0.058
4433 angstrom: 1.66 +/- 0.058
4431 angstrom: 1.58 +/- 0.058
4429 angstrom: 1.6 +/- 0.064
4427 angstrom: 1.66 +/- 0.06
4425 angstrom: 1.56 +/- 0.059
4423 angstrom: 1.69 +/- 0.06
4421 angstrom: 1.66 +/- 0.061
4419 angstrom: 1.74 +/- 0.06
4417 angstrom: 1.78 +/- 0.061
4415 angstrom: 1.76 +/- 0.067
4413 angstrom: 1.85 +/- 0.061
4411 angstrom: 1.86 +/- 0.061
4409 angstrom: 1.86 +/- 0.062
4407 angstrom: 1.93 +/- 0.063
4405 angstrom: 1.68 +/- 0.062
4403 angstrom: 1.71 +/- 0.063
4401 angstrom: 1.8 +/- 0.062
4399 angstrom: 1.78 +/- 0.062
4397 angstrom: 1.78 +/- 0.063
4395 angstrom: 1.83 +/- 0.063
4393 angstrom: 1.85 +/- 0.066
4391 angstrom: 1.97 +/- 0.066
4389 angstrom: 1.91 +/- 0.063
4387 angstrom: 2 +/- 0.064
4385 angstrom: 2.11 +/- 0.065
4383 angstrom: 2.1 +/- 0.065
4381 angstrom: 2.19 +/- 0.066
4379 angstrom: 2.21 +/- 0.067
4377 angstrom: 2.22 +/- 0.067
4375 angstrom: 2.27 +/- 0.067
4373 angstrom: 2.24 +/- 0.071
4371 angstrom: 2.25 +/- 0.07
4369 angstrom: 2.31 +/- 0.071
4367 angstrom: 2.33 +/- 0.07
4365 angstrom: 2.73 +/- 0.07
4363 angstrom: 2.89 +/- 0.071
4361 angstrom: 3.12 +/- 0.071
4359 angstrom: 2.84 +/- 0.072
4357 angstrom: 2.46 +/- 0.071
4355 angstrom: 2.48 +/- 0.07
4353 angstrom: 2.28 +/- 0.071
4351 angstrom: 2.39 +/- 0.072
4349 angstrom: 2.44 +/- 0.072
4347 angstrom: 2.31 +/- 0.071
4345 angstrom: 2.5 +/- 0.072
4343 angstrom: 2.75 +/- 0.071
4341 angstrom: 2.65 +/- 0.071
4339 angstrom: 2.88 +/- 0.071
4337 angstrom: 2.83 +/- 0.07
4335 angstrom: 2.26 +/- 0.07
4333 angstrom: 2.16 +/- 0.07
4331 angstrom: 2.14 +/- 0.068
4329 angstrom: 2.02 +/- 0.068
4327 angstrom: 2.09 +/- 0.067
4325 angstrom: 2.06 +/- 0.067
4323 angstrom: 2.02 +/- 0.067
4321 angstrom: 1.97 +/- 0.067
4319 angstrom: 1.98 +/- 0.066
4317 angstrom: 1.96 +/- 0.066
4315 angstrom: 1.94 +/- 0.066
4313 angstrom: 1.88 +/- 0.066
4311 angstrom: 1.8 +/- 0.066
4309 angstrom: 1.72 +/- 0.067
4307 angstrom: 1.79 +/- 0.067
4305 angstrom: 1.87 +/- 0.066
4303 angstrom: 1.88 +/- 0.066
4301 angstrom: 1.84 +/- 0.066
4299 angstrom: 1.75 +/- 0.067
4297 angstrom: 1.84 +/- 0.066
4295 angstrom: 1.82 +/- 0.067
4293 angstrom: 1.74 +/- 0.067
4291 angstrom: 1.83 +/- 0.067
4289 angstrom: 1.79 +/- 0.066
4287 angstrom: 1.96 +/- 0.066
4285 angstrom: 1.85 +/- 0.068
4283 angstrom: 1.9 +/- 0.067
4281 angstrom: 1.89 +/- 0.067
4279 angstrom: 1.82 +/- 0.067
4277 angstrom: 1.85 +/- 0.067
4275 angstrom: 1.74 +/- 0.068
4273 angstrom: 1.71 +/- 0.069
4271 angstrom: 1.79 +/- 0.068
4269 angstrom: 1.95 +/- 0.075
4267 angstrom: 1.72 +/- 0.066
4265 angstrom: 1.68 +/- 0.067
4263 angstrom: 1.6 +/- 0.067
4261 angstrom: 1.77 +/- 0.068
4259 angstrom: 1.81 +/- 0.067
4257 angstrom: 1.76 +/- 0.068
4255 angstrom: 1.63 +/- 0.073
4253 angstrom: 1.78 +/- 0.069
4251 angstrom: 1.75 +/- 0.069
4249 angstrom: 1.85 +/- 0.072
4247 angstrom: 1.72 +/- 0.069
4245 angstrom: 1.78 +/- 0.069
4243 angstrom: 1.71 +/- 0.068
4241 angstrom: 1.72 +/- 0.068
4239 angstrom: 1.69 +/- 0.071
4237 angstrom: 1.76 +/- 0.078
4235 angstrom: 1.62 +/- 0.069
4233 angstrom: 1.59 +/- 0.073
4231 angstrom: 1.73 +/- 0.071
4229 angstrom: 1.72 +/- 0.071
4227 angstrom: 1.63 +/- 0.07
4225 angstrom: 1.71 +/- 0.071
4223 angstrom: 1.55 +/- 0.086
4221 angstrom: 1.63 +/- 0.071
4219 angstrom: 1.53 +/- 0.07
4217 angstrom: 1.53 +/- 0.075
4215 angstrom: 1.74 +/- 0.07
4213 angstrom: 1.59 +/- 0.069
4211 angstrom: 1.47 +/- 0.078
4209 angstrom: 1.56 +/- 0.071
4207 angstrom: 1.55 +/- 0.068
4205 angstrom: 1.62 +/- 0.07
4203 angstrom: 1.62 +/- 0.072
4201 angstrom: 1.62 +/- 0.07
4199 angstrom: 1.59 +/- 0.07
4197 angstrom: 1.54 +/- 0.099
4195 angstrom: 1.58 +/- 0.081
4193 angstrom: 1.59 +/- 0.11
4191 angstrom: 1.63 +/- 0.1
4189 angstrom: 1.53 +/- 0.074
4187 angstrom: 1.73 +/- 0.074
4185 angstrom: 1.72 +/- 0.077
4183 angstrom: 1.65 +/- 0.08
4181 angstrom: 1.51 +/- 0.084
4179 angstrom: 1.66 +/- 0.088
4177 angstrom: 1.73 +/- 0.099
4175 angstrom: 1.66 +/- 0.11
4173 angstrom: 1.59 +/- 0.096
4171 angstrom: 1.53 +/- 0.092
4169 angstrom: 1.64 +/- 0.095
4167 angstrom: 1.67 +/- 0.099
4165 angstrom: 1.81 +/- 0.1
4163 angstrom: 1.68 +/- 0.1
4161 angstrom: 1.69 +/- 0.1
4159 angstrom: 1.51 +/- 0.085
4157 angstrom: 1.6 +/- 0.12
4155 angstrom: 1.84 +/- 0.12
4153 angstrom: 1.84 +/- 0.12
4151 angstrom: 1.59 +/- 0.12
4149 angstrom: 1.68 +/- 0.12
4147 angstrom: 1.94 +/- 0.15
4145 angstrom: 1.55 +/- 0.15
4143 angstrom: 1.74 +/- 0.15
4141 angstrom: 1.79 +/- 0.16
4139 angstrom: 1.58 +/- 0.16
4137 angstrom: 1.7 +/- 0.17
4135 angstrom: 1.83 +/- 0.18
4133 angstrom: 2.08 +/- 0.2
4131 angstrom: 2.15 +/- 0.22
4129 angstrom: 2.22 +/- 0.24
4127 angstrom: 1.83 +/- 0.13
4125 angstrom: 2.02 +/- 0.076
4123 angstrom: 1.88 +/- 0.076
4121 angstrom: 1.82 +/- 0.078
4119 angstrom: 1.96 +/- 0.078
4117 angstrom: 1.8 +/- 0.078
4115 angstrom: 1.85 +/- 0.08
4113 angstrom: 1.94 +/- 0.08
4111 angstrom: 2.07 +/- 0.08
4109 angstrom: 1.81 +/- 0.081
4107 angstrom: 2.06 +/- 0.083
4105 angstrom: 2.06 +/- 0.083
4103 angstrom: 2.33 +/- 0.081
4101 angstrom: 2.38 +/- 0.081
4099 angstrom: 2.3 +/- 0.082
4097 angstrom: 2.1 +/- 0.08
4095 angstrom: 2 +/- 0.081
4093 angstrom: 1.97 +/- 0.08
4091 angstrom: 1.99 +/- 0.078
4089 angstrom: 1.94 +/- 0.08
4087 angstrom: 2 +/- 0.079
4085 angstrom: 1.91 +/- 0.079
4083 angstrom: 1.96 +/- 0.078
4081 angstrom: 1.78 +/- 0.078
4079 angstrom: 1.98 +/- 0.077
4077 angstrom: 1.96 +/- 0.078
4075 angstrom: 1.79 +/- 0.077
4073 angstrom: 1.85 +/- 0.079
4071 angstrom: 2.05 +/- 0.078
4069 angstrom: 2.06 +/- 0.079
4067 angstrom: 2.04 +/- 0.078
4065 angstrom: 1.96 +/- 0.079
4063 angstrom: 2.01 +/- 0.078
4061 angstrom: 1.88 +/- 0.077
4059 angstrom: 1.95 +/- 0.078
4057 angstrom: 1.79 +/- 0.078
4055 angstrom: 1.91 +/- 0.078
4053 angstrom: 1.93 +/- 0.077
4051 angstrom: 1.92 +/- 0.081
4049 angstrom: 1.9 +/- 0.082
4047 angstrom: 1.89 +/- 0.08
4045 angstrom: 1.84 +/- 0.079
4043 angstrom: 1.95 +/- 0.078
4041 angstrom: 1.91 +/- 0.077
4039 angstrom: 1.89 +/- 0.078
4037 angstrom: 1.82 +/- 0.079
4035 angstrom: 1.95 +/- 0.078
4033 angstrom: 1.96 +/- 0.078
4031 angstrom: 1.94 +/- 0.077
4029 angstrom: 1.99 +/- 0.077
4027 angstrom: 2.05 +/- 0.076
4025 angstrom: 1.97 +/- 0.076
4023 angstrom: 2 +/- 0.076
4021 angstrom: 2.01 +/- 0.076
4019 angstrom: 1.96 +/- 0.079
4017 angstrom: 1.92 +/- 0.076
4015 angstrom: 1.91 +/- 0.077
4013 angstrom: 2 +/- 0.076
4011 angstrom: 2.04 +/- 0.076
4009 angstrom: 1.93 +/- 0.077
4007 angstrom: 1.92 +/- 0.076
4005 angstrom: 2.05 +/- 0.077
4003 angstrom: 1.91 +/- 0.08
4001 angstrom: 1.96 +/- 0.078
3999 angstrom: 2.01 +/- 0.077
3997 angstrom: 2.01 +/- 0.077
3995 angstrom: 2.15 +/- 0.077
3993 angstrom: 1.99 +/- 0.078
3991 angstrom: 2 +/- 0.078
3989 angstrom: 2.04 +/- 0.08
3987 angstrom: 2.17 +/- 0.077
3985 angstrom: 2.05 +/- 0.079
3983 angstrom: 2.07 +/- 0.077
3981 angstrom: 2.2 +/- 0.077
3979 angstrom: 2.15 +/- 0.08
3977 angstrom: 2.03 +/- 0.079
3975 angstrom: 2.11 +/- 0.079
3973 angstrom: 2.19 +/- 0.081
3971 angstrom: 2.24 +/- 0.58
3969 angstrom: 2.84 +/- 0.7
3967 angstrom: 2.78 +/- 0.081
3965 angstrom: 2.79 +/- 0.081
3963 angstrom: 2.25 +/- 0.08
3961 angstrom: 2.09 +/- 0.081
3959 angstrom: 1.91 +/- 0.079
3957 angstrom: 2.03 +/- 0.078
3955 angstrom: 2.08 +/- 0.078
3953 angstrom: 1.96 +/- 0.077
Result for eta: -0.426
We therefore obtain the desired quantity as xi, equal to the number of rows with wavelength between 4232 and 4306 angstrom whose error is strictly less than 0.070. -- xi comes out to 31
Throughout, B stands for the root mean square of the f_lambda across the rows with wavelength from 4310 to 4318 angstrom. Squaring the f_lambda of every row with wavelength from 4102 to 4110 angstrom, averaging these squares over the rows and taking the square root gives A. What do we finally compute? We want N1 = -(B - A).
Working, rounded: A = 2.07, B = 1.90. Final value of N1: 0.2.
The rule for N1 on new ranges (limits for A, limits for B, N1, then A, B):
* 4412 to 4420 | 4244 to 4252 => 0.0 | 1.78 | 1.78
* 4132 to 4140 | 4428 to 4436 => 0.2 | 1.81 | 1.59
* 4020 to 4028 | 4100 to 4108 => -0.2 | 2.01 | 2.21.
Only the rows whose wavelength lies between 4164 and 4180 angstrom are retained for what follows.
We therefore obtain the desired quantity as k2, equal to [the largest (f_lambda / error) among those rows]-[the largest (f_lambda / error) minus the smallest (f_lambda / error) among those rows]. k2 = 15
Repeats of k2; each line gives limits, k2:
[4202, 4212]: 19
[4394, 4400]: 28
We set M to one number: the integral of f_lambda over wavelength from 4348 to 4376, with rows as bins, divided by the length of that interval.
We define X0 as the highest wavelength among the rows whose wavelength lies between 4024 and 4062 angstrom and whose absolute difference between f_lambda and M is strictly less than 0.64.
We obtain 4061 angstrom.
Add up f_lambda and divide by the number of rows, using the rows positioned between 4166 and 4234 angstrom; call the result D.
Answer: 1.62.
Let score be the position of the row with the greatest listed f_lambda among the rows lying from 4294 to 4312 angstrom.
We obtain 4303 angstrom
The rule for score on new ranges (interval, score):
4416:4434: 4417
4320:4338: 4337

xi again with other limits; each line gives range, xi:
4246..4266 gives 8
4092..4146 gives 0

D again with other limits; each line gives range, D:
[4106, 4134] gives 1.96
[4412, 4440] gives 1.67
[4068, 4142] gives 1.97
